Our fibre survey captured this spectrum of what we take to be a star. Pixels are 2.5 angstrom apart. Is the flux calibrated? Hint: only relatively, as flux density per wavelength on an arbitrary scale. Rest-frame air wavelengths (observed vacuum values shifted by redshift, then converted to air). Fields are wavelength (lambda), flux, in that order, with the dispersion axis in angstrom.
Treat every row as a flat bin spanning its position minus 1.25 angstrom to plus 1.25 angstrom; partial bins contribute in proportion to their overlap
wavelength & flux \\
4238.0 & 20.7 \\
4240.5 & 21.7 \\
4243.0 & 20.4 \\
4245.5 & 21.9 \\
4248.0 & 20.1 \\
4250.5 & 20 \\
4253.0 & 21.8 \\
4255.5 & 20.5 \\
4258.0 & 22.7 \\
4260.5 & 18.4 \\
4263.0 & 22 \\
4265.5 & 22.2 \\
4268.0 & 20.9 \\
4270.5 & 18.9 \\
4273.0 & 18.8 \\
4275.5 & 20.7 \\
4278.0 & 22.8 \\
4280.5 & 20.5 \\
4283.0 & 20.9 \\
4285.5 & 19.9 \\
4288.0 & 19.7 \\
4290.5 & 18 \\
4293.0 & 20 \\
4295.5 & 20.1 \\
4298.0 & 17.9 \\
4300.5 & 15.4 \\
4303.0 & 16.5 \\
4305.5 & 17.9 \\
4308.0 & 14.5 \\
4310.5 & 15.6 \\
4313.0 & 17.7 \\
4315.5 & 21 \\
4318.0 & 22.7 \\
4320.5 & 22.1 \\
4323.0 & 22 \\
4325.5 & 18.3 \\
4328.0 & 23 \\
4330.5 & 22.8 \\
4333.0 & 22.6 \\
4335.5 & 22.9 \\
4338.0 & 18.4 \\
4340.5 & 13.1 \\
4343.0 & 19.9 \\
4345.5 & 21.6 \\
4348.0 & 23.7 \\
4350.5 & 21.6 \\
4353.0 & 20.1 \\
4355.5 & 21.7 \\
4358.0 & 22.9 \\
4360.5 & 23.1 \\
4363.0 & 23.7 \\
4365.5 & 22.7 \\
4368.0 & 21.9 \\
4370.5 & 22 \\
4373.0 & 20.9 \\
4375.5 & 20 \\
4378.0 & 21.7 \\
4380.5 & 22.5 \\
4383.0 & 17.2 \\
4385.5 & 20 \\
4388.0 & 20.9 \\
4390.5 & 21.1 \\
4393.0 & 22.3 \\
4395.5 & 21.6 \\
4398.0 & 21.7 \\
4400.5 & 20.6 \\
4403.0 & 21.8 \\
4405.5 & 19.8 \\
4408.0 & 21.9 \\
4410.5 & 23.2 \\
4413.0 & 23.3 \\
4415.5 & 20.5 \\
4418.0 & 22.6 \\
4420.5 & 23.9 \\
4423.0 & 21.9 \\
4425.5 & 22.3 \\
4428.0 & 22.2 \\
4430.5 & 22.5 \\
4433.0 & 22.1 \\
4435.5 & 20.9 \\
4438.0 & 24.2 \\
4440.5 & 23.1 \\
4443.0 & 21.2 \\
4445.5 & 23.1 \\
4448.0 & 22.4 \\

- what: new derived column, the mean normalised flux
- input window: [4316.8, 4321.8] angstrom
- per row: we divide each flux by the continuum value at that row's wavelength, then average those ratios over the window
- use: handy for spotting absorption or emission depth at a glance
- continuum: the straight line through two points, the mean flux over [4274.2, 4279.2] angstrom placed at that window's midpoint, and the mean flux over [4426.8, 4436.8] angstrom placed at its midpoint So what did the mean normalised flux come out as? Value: 1.03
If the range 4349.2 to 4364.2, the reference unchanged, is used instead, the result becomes 1.02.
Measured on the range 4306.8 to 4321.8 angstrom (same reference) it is 0.87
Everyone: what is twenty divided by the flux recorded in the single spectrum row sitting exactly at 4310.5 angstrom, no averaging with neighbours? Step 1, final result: 1.28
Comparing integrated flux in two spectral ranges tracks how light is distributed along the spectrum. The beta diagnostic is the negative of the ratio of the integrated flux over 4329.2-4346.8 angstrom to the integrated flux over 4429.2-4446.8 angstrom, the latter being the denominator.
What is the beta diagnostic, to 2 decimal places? -0.90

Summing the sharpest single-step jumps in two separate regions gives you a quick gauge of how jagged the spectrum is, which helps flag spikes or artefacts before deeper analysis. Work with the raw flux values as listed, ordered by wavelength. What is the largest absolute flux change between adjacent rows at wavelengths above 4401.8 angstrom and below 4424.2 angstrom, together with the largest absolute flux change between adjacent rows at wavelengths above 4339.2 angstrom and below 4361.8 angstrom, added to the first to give 10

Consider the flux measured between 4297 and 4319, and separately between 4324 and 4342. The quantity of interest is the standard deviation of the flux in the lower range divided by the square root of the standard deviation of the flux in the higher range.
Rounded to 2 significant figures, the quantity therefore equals 1.4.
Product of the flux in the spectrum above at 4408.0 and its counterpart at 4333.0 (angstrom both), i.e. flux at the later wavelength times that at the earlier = 495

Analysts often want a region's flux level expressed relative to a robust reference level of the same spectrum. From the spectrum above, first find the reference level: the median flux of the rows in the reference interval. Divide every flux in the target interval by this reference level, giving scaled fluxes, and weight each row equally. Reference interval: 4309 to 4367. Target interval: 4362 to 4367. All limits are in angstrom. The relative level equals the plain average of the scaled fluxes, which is 1.05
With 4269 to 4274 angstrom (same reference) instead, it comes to 0.86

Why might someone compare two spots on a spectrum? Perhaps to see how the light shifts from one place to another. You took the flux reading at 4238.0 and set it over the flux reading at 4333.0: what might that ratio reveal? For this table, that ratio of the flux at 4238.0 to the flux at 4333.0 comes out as 0.92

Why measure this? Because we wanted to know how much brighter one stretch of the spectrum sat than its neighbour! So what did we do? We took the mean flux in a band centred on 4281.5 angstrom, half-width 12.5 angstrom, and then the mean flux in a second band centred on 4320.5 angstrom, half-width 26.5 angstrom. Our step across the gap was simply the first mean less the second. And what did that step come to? 0.7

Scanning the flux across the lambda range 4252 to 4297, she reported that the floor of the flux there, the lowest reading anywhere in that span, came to 18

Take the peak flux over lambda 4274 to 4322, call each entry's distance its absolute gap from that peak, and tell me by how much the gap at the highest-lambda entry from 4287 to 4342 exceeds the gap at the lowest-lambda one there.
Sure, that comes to 6.6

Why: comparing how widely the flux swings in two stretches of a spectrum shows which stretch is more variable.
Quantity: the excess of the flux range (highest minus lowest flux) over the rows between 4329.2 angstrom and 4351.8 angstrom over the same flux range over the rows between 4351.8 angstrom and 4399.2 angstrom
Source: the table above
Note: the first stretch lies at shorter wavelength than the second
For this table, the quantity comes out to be 4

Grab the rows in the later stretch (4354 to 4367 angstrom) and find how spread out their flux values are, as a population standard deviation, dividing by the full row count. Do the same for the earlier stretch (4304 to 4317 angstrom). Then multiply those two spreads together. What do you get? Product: 1.5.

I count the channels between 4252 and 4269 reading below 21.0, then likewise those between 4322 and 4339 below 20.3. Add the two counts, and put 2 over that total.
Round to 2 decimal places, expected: 0.40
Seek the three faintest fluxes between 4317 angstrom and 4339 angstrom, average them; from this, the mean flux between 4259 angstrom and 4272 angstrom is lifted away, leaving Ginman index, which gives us -0.9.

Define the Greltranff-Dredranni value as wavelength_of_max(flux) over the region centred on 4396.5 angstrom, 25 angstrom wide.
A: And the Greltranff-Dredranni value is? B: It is 4393.0 angstrom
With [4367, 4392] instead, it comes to 4380.5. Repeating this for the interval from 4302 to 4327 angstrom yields 4318.0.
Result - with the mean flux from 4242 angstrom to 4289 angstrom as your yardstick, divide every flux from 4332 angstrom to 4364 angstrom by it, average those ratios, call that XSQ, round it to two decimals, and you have 1.02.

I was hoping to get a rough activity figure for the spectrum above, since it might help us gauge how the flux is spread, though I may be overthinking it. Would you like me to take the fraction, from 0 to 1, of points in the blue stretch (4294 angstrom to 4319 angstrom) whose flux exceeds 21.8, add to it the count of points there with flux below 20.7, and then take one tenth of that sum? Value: 0.81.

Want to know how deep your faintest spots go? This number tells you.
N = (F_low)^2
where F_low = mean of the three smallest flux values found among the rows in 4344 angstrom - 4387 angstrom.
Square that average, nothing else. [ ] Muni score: 364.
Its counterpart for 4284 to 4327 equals 230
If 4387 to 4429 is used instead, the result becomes 412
